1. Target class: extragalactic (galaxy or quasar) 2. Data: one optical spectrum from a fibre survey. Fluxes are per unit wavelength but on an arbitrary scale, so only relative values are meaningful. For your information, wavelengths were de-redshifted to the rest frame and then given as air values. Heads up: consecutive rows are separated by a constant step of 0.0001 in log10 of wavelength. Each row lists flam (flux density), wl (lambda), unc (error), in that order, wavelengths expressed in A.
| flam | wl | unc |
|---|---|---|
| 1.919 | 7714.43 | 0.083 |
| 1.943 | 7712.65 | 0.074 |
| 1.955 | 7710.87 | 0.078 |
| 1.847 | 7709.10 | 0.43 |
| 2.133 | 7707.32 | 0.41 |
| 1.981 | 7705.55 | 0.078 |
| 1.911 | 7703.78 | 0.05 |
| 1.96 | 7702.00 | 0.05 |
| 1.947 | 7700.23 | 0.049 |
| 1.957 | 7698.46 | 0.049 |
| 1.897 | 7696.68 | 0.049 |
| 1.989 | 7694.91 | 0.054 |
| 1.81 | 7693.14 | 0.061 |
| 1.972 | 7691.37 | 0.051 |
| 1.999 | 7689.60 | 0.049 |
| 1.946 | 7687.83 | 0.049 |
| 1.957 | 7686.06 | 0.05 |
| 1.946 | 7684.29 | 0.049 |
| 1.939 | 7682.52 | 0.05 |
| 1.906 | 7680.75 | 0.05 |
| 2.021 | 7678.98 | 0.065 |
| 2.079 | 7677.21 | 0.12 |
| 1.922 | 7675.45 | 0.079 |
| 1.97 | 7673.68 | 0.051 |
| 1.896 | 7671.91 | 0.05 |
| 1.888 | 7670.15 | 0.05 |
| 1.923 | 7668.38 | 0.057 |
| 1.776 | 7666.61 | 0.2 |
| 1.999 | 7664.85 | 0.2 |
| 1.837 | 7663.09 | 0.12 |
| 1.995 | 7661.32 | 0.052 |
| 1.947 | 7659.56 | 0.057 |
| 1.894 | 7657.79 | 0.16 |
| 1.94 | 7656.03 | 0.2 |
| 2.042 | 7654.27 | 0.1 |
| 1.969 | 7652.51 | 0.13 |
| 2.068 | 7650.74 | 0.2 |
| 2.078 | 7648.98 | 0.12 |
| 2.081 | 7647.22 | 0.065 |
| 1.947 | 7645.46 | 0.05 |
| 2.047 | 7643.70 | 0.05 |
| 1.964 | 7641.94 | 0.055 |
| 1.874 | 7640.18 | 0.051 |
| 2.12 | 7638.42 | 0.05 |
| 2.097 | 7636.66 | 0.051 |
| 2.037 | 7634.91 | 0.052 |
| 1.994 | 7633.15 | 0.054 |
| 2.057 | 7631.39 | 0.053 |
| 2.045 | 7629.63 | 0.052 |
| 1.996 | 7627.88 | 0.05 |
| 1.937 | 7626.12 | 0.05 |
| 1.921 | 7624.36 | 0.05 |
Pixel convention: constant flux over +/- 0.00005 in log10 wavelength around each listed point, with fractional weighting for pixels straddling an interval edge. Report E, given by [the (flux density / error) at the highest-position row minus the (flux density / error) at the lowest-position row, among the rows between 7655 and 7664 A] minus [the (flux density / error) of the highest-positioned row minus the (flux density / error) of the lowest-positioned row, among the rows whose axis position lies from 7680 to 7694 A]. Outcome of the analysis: 14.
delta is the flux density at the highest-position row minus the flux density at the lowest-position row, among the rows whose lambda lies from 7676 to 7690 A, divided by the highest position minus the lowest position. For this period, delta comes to -0.0065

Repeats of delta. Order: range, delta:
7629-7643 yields -0.0066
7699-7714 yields -0.0003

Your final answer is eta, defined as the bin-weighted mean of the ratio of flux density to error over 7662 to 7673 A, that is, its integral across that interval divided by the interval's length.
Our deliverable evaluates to 24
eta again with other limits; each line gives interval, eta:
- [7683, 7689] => 40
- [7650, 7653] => 13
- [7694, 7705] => 38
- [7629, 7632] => 39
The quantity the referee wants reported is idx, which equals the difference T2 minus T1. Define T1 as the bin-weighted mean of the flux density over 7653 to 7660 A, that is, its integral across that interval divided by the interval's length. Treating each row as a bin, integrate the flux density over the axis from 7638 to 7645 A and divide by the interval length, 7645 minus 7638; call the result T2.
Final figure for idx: 0.032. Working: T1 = 1.96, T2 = 1.99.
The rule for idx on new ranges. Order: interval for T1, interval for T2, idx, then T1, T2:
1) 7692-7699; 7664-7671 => -0.017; 1.91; 1.90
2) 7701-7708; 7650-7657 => 0.009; 1.99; 2.00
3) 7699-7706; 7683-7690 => 0.009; 1.95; 1.96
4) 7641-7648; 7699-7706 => -0.058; 2.01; 1.95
